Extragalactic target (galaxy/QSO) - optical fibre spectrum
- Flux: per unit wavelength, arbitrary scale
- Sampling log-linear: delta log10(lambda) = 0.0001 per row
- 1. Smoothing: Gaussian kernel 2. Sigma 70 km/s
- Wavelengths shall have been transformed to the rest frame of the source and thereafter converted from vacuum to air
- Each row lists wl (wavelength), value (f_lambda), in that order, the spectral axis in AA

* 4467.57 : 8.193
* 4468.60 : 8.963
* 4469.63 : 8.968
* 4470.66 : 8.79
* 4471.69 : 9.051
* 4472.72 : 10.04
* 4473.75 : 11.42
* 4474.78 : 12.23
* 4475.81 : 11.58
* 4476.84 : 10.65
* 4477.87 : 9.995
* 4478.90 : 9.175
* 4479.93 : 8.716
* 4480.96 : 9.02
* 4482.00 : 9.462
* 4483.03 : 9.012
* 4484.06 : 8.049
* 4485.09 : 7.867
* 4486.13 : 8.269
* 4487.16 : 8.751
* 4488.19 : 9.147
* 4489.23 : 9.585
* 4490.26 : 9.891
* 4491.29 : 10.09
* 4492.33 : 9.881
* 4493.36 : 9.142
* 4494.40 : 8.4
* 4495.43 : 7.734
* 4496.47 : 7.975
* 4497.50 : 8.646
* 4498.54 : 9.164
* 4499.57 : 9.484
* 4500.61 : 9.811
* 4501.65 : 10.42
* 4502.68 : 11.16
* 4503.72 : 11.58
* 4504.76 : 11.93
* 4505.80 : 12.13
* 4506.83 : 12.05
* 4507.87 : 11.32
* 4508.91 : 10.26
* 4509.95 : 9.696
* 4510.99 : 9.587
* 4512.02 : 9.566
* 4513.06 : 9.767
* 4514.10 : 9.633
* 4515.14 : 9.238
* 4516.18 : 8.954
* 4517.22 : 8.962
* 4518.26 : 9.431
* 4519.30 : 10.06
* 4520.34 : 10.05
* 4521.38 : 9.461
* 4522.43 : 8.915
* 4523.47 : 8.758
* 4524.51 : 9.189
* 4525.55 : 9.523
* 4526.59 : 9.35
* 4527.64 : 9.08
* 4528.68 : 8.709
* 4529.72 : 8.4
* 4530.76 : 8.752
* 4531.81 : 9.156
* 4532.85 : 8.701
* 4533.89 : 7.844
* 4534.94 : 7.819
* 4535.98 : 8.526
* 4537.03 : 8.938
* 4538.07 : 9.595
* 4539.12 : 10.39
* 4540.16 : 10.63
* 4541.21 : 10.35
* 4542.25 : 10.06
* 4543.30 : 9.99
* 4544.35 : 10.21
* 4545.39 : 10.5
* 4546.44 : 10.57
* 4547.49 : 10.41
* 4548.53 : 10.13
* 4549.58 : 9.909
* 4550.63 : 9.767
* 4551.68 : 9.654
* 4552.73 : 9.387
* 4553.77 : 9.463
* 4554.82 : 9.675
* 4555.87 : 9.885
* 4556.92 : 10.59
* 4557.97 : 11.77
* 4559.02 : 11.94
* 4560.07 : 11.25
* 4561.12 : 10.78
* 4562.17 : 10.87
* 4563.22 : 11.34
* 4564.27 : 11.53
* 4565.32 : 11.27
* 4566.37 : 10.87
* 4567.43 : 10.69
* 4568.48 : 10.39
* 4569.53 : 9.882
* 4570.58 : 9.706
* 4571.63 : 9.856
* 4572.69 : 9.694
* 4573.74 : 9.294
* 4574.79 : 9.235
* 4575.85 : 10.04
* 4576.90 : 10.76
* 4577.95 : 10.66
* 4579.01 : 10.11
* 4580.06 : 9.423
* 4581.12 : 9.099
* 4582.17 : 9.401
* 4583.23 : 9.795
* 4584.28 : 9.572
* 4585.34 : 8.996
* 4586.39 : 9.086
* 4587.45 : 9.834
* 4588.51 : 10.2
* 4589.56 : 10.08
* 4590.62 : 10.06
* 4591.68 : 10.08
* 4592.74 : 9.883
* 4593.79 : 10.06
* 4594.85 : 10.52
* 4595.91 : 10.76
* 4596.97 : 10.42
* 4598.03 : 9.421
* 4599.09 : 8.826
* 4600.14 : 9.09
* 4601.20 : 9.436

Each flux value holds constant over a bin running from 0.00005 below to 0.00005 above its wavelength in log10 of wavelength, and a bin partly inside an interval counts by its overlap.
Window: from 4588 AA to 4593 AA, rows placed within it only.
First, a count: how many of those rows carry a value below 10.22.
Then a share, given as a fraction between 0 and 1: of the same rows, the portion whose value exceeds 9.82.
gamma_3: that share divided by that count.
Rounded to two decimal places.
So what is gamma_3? 0.20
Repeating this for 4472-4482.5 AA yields 0.10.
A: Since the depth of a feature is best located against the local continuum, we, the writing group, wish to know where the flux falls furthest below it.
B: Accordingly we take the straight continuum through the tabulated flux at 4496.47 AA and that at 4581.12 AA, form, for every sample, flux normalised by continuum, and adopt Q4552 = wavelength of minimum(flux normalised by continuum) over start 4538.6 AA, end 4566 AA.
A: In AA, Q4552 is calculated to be 4552.73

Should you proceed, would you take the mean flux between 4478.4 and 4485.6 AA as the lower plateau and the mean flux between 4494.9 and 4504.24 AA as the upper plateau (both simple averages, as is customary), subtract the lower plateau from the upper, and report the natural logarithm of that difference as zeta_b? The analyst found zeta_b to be -0.2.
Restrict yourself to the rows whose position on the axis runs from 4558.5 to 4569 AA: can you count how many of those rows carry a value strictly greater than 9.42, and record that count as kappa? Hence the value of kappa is 10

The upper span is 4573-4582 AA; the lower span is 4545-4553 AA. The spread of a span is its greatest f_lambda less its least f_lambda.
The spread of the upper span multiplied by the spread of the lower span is 2.0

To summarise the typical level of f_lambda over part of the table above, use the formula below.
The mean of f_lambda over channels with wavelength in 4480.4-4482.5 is 9.2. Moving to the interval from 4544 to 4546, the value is 10.4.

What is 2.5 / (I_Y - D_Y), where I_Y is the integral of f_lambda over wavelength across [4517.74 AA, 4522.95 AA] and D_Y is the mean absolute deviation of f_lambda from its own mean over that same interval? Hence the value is 0.0505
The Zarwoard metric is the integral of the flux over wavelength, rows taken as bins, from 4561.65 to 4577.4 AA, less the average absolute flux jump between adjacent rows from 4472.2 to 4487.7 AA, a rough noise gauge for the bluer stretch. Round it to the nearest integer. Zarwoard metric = 163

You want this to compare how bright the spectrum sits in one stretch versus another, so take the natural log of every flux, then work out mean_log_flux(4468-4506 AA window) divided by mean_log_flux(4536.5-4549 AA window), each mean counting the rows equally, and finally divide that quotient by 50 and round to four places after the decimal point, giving 0.0195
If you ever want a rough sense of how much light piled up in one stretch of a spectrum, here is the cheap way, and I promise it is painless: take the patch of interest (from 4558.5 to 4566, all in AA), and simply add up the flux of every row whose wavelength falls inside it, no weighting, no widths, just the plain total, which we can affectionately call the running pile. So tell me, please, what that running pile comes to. 79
